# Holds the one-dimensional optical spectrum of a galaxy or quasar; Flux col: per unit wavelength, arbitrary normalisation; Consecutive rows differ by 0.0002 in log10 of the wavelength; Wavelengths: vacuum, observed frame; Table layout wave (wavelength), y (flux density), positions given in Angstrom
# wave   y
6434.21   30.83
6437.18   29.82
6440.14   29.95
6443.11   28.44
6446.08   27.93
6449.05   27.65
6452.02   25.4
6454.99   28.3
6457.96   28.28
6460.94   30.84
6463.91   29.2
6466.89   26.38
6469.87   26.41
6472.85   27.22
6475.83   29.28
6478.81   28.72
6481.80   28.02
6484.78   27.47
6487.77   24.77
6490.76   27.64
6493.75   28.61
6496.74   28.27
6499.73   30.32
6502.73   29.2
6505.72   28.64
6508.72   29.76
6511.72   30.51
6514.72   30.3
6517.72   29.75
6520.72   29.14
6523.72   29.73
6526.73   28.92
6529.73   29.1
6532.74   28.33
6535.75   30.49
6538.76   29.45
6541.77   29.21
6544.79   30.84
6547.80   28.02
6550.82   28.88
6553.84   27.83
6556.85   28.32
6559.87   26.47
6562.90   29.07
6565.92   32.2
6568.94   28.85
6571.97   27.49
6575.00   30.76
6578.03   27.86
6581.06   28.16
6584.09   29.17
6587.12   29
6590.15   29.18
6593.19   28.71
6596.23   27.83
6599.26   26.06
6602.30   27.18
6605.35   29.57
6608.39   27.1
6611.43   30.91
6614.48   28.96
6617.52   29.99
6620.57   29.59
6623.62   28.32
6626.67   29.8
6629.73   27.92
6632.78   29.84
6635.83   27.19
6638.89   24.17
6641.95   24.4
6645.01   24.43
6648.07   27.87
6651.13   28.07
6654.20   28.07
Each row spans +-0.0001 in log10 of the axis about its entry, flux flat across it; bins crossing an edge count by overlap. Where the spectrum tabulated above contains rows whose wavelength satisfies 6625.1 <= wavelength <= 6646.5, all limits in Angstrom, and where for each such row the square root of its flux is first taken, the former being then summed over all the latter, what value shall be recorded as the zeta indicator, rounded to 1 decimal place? 36.2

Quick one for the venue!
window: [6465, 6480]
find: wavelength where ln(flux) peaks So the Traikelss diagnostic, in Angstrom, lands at 6475.83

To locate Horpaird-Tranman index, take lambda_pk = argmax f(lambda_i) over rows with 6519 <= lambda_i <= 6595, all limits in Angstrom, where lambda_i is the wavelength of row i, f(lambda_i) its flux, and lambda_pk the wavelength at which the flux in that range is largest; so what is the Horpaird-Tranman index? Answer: 6565.92 Angstrom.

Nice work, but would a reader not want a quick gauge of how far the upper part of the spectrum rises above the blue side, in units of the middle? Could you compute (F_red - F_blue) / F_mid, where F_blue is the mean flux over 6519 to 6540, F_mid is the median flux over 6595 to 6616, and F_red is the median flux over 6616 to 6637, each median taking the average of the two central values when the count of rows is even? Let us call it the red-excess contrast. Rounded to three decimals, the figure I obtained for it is 0.010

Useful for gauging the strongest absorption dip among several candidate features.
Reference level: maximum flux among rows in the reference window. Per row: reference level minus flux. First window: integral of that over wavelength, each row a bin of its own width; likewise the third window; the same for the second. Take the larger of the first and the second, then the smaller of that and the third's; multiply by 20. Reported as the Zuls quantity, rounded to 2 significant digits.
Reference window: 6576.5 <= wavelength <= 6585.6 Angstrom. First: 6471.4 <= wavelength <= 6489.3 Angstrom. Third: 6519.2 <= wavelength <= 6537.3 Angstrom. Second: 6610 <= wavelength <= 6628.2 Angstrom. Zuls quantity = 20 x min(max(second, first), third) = -42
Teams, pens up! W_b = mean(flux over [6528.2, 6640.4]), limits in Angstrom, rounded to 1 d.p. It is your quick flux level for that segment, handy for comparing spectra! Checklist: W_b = 28.7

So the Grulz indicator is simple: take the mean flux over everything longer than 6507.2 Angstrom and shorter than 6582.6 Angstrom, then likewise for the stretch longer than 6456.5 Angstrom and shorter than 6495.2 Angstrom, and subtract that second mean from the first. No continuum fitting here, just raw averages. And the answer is 1.27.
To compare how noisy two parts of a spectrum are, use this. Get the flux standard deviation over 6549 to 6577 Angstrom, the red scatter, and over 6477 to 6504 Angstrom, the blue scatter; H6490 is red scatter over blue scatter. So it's 1.13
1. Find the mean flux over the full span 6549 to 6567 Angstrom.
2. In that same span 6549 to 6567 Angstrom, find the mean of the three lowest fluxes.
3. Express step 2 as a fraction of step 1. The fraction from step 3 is 0.96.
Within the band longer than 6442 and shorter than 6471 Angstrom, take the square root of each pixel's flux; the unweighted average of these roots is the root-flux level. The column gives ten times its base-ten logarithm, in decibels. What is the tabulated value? 7.23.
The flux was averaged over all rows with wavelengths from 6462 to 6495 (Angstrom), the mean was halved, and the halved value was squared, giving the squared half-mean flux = 191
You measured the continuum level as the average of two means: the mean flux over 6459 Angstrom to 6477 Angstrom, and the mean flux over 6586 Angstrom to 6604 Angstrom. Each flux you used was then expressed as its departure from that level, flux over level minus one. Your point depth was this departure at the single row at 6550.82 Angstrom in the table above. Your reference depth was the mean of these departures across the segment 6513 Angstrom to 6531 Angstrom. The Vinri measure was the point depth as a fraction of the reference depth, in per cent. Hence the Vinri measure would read 56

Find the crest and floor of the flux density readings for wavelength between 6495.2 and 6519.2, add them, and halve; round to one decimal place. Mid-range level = 29.4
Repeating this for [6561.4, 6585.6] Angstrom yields 29.8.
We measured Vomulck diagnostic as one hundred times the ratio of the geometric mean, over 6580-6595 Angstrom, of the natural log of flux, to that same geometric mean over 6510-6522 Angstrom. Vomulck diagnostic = 99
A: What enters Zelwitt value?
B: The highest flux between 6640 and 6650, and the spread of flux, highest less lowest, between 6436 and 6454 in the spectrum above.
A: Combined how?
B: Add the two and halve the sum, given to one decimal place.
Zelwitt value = 16.2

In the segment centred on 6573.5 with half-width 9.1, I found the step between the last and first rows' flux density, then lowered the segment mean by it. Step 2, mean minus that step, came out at 33.3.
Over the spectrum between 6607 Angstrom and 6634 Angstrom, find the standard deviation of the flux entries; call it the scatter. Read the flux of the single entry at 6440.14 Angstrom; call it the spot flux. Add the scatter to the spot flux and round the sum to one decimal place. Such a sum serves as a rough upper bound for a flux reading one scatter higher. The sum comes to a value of 31.1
